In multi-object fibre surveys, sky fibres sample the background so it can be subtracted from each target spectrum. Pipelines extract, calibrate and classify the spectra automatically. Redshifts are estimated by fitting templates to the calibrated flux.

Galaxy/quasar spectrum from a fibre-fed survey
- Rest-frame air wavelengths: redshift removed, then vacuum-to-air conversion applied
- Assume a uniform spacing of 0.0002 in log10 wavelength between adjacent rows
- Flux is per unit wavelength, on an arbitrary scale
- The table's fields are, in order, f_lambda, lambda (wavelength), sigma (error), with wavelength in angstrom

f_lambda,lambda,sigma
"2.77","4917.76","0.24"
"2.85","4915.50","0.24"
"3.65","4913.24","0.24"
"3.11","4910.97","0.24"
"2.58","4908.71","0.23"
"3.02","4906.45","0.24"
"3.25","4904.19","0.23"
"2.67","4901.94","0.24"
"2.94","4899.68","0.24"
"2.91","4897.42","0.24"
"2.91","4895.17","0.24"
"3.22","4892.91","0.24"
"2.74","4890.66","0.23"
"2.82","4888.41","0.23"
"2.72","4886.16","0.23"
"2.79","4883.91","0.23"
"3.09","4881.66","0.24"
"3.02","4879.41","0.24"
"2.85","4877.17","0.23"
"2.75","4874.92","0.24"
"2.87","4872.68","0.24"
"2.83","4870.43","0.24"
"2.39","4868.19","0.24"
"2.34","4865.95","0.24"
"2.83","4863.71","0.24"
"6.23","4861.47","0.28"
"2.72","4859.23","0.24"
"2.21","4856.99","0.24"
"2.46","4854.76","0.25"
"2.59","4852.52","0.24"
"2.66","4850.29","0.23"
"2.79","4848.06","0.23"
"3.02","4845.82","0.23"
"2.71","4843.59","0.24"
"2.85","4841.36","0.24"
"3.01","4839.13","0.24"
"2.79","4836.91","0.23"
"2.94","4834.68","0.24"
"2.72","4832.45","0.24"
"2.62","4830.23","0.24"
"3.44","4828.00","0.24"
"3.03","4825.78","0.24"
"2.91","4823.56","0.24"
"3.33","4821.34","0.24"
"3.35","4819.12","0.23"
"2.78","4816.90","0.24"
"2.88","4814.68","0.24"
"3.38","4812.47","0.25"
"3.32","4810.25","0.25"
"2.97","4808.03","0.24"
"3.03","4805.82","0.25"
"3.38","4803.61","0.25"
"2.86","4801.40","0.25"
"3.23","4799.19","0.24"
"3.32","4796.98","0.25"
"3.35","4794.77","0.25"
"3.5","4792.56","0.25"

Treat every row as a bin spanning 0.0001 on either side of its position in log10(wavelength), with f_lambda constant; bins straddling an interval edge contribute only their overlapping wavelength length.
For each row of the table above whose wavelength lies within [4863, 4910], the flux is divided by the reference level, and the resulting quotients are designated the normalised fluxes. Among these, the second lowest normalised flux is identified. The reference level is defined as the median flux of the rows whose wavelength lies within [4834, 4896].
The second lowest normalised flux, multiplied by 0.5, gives 0.43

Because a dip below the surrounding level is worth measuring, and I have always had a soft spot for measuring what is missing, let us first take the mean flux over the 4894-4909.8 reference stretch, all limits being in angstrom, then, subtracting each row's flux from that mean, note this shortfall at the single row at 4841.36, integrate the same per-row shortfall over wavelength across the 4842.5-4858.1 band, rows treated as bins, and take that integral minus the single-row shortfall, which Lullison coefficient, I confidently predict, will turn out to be 4.1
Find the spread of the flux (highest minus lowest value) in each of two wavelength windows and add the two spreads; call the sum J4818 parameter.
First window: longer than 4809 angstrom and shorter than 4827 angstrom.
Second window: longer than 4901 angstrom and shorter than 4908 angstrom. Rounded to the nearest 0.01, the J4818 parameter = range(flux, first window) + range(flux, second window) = 1.18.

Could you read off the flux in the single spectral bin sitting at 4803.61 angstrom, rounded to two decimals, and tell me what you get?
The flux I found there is 3.38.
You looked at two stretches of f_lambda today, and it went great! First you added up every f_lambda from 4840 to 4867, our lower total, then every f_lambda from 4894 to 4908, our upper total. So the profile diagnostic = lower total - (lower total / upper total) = 33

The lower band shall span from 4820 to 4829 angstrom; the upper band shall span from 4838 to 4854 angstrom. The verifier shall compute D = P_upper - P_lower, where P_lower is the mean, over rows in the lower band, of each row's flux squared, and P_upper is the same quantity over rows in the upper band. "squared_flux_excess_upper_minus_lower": -2.3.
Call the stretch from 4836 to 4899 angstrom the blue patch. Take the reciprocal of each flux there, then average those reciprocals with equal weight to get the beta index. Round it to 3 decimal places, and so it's 0.356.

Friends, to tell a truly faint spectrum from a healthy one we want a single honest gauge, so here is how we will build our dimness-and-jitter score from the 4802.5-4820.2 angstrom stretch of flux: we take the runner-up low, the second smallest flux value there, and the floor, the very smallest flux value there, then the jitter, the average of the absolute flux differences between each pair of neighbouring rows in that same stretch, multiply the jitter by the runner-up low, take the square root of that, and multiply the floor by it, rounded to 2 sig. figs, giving 2.5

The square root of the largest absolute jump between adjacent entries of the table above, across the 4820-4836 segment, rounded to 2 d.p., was 0.91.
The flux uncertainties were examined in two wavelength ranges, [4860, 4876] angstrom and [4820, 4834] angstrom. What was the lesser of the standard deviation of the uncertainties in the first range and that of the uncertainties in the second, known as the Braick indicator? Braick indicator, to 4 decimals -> 0.0000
